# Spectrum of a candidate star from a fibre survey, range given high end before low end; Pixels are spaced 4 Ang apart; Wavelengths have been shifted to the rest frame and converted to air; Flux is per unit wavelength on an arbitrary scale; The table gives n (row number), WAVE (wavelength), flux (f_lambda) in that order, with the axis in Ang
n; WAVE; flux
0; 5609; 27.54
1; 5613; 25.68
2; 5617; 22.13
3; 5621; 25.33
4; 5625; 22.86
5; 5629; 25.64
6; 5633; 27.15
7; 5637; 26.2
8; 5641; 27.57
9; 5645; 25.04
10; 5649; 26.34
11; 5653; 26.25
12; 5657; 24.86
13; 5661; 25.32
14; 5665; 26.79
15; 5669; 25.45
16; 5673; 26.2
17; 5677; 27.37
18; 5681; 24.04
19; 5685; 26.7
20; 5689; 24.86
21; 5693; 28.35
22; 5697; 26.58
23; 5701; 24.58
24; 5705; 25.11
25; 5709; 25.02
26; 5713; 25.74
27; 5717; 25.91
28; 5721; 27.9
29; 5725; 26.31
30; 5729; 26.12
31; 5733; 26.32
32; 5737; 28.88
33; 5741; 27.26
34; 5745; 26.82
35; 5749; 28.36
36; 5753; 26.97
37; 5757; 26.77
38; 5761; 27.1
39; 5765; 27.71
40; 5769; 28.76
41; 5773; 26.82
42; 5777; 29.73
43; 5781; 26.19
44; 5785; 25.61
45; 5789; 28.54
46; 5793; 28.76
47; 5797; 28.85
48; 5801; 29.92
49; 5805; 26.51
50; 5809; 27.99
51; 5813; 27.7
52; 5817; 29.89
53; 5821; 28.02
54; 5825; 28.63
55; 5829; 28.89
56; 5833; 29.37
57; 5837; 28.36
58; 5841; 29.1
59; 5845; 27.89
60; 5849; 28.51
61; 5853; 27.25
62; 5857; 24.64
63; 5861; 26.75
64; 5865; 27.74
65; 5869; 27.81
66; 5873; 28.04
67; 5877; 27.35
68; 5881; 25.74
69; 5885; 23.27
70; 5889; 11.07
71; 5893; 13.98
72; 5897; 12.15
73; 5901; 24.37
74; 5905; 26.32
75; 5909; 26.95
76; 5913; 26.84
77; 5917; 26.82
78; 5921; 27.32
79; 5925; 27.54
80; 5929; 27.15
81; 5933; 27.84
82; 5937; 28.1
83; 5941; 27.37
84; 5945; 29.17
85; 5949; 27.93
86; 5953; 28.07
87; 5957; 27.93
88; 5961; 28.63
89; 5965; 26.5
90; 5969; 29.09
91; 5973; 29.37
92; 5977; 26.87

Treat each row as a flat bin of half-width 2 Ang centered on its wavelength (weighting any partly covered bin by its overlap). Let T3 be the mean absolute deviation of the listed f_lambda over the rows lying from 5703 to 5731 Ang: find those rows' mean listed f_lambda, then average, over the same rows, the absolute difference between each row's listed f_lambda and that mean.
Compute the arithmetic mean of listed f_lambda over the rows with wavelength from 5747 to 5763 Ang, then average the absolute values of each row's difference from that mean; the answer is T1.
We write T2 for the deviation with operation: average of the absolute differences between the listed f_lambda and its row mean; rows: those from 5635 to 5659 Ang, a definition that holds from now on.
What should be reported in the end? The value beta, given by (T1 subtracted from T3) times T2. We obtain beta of 0.1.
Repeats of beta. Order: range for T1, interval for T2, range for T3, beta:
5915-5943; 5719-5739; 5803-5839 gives 0.4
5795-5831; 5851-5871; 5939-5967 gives -0.2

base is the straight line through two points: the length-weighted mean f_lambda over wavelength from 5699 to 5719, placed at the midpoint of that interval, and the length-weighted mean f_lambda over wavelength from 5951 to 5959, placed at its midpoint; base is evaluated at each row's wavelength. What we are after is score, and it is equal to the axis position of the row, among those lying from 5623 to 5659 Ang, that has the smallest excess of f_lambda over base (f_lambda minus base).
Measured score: 5625 Ang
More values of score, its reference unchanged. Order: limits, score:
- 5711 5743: 5713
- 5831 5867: 5857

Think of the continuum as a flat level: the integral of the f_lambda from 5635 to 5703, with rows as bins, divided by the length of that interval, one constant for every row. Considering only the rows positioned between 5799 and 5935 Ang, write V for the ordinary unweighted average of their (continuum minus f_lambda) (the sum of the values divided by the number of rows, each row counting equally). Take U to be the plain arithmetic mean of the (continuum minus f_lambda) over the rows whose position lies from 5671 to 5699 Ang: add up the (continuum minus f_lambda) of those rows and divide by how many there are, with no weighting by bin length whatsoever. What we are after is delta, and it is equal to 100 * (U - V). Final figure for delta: -19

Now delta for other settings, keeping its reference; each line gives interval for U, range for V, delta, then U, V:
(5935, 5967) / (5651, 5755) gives -165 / -1.9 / -0.3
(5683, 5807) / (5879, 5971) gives -184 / -1.0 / 0.8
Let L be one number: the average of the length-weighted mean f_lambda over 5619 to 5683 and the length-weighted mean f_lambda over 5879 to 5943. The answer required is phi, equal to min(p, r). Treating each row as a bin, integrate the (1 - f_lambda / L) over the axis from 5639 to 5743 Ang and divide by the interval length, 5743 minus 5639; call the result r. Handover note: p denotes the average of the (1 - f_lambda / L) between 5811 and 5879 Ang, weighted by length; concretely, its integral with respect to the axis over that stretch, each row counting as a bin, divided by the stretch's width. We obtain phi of -0.127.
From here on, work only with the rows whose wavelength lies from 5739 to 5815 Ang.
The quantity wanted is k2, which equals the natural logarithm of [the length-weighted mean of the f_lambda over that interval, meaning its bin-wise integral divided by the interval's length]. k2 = 3.32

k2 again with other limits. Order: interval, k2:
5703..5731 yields 3.26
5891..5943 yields 3.21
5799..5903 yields 3.25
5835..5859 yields 3.32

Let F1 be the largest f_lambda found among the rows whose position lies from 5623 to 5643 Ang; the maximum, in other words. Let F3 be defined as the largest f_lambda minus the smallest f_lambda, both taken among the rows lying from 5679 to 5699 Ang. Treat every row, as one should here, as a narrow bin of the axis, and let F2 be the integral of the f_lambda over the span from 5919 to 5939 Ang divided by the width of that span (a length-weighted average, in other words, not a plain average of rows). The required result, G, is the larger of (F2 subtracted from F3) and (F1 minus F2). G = 0.0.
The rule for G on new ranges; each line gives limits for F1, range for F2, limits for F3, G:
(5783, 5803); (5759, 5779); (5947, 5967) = 1.9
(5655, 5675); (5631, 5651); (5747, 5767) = 0.3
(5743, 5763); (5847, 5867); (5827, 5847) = 1.4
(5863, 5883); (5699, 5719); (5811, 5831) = 2.8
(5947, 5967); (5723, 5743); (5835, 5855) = 1.7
